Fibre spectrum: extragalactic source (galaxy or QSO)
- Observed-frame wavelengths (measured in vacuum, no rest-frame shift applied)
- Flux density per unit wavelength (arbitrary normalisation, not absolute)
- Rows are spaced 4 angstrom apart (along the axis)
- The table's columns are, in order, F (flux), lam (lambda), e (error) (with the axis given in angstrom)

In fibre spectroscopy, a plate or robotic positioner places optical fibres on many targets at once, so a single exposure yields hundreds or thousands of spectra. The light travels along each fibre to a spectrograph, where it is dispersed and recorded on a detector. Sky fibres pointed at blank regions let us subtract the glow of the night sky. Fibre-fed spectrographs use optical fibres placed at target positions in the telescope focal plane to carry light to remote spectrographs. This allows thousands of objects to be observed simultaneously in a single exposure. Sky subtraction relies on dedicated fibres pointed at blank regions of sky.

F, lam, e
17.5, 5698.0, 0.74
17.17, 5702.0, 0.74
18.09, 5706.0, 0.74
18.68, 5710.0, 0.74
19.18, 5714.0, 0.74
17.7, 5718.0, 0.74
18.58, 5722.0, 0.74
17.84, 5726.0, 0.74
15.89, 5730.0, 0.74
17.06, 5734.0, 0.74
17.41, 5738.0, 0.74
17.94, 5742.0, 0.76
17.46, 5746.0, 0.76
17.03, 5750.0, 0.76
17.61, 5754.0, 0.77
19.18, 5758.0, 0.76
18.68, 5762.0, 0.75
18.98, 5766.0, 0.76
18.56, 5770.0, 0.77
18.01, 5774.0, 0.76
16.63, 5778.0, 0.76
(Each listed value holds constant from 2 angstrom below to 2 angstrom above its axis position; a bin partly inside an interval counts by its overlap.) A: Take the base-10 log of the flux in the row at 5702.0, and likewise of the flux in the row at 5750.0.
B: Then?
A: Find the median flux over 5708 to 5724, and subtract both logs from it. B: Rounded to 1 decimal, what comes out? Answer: 16.2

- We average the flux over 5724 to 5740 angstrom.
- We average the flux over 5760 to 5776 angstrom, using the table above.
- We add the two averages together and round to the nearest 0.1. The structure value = 35.6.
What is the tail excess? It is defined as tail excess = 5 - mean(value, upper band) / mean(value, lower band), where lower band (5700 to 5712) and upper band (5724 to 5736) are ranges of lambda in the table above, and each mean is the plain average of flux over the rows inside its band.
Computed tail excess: 4.06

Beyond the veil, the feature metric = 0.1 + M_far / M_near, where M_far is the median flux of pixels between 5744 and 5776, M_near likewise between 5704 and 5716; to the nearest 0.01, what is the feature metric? 1.08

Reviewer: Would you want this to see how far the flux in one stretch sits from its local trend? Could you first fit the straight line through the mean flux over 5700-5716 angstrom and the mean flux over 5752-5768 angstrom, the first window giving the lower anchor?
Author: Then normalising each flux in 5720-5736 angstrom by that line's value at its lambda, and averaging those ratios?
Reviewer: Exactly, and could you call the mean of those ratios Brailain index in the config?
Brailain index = 0.942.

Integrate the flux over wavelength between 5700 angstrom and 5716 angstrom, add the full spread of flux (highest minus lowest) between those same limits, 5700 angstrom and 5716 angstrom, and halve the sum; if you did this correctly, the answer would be 147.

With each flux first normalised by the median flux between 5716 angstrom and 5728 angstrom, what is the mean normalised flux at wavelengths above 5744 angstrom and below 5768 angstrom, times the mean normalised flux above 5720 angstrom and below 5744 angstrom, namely 1.00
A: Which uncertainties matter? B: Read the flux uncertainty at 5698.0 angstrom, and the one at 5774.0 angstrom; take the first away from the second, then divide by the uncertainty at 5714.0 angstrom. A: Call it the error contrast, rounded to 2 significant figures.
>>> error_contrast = 0.027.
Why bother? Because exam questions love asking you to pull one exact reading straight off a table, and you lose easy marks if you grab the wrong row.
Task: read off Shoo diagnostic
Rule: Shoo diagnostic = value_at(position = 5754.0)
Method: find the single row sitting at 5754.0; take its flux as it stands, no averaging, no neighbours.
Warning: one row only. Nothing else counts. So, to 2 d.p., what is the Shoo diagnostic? 17.61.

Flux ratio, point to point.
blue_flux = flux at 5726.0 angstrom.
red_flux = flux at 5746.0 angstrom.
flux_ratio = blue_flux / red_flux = 1.02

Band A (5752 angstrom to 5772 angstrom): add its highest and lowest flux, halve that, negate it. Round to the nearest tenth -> -18.4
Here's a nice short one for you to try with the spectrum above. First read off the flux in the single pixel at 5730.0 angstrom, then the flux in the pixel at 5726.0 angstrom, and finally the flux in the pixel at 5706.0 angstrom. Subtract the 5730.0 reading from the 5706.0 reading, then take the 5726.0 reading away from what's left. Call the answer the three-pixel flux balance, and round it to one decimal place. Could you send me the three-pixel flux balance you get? -15.6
